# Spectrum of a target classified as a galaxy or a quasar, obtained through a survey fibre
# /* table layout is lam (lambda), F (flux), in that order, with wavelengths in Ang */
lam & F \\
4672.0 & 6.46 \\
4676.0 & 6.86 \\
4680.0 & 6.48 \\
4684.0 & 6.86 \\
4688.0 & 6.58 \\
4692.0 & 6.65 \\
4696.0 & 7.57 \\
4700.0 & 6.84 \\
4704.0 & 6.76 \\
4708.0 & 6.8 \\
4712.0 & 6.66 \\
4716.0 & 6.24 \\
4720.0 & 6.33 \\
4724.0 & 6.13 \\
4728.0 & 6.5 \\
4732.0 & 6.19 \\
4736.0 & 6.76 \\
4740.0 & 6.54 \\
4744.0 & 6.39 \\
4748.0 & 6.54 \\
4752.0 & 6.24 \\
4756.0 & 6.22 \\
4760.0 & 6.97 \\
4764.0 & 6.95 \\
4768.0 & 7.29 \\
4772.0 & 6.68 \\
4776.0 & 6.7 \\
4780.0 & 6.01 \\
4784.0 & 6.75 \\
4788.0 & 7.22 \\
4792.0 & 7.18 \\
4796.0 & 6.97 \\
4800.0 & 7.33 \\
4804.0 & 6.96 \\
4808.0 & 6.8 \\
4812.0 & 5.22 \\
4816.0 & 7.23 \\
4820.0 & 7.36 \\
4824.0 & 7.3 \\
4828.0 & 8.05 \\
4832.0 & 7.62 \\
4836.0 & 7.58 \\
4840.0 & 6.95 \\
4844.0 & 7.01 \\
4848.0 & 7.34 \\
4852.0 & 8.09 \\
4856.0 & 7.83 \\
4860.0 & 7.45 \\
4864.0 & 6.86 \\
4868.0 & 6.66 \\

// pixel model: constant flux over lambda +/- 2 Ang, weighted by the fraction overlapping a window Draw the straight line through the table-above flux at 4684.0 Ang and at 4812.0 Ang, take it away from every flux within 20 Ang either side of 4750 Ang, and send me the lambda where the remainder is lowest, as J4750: 4732.0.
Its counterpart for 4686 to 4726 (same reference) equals 4688.0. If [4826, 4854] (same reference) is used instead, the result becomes 4840.0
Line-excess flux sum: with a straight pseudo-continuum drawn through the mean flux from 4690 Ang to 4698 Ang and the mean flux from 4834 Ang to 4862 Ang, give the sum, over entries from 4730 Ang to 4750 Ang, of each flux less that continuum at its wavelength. -3.66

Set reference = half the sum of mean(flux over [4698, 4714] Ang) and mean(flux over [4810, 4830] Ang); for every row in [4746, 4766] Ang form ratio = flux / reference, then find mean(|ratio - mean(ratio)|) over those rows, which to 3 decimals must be 0.044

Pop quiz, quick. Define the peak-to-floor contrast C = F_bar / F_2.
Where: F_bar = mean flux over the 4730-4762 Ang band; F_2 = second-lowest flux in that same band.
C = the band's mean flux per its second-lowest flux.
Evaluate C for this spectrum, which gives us 1.04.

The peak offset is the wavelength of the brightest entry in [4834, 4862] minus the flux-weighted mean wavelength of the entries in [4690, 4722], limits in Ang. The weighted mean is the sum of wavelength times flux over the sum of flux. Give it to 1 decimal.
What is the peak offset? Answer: 146.3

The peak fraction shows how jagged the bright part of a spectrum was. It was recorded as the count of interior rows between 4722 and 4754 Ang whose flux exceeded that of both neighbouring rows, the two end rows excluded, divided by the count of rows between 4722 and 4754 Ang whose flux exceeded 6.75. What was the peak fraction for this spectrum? 3.0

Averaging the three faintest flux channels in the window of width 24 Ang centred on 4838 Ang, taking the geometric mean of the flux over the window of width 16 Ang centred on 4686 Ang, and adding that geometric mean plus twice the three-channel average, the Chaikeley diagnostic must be 20.8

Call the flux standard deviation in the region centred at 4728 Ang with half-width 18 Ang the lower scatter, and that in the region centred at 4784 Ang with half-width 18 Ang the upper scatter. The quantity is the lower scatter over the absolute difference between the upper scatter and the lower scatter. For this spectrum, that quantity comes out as 1.0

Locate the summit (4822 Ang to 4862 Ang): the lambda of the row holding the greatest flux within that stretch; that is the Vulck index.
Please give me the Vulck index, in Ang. 4852.0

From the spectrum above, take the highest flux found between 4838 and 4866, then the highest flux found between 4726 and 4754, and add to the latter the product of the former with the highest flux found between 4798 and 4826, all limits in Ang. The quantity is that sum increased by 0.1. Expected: 66.40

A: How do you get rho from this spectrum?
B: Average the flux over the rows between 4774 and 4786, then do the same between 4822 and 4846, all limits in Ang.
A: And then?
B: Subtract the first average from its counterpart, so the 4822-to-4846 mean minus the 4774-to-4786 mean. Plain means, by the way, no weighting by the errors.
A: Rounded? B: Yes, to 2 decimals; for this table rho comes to 0.93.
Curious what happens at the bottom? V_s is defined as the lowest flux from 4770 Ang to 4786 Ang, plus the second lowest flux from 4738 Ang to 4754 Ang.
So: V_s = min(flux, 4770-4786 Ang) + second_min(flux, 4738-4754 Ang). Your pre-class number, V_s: 12.4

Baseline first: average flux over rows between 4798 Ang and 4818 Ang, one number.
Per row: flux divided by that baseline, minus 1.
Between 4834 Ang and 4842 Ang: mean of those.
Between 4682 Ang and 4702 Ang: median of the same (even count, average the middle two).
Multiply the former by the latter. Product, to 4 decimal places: 0.0016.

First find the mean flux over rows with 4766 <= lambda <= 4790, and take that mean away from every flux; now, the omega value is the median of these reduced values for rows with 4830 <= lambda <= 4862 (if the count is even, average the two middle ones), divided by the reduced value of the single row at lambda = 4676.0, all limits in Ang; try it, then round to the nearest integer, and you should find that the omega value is 9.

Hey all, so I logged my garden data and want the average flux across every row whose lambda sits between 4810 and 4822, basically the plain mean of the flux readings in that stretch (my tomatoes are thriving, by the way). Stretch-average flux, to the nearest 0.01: 6.60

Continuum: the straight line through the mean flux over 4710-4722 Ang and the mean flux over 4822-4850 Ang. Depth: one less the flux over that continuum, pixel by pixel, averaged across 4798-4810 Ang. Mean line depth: 0.015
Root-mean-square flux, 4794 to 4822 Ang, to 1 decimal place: 6.9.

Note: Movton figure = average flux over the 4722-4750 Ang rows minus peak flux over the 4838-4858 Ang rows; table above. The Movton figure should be -1.7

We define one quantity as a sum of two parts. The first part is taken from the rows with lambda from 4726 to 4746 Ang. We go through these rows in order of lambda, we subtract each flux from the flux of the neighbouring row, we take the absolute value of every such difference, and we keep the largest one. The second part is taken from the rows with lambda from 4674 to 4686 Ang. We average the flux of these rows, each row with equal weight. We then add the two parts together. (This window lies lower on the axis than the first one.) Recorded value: 7.30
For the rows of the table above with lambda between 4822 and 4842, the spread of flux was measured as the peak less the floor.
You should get 1.1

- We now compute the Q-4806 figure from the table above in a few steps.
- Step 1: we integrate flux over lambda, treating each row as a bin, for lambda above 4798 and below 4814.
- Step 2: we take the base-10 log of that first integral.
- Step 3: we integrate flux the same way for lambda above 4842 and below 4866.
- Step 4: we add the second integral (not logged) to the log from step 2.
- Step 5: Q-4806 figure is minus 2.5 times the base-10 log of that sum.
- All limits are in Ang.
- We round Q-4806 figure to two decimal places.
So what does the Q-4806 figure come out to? -5.64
